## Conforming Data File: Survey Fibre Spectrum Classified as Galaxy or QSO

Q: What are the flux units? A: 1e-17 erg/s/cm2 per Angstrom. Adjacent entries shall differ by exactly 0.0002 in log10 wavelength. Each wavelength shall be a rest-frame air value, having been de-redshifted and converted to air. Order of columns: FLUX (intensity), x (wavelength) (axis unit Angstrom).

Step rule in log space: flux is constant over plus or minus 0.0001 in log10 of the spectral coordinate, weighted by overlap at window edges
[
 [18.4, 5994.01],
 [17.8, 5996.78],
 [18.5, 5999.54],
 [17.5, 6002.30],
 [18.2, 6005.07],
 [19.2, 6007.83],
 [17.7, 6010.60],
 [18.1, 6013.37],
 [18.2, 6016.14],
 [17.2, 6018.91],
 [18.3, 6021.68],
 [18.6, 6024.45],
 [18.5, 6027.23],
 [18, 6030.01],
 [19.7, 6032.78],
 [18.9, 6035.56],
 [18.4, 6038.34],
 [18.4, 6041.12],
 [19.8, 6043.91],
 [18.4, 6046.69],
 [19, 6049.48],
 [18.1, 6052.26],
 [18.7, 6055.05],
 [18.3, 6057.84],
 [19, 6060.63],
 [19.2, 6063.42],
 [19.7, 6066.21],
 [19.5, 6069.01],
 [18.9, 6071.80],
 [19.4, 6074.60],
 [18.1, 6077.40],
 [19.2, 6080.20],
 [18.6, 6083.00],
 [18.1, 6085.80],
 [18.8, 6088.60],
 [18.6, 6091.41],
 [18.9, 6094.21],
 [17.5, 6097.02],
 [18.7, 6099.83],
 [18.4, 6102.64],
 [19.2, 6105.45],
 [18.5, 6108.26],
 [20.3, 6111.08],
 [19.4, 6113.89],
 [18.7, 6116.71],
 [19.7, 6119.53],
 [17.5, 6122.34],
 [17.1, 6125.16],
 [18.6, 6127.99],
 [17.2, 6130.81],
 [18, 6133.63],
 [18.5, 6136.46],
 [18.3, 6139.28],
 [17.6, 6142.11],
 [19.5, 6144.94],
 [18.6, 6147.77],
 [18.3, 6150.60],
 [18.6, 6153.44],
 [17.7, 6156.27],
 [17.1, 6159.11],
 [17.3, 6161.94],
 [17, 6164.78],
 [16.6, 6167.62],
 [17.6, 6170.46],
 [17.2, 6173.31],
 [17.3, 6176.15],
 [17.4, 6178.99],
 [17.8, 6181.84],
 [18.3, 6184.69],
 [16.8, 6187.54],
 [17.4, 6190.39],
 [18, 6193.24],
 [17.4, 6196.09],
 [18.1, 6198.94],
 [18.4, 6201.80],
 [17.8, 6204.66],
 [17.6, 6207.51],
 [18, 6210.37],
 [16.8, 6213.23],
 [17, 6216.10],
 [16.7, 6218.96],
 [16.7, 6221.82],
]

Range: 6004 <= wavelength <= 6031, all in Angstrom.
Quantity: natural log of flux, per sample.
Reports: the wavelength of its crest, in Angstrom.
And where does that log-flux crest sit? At 6007.83 Angstrom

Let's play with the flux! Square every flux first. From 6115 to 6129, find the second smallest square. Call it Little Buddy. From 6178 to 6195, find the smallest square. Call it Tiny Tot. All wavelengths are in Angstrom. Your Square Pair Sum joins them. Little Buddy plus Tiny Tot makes 588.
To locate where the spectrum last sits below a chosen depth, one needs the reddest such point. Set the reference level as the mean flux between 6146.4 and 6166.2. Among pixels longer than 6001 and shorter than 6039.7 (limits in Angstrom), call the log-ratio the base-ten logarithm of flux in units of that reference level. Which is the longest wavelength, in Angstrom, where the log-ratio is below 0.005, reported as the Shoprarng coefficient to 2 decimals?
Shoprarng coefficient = 6030.01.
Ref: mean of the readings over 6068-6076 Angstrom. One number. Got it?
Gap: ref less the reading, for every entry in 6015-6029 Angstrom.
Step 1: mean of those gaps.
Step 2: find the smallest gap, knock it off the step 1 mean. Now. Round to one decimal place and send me 0.4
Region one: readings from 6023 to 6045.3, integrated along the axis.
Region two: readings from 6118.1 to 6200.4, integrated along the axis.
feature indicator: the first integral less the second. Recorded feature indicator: -1047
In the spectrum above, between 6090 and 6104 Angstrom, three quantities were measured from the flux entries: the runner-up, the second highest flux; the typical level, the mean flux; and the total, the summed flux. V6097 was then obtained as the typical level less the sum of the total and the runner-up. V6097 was -92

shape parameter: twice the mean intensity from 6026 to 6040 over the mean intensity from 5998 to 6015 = 2.055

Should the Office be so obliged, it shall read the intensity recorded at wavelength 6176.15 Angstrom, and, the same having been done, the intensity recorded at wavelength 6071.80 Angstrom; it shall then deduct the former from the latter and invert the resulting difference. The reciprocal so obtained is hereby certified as 0.6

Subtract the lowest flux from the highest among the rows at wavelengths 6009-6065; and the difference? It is 2.6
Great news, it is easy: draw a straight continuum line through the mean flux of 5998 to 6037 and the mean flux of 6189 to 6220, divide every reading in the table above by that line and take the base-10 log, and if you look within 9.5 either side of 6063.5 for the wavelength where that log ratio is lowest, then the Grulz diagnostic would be 6057.84 Angstrom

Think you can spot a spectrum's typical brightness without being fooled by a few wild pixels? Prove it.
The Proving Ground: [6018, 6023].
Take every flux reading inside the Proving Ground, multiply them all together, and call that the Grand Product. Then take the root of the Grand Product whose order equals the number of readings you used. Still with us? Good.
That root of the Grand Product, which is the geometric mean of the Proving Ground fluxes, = 17.7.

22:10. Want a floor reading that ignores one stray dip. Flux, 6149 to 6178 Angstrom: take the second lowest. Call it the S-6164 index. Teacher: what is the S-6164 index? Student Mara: 17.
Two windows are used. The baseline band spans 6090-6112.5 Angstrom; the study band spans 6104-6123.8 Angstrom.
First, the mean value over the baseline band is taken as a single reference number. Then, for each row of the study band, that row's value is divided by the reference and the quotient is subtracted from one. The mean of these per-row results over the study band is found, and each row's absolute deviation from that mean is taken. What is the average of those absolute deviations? 0.037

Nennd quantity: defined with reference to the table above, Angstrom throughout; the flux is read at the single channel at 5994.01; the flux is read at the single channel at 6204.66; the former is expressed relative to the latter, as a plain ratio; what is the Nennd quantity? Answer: 1.034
